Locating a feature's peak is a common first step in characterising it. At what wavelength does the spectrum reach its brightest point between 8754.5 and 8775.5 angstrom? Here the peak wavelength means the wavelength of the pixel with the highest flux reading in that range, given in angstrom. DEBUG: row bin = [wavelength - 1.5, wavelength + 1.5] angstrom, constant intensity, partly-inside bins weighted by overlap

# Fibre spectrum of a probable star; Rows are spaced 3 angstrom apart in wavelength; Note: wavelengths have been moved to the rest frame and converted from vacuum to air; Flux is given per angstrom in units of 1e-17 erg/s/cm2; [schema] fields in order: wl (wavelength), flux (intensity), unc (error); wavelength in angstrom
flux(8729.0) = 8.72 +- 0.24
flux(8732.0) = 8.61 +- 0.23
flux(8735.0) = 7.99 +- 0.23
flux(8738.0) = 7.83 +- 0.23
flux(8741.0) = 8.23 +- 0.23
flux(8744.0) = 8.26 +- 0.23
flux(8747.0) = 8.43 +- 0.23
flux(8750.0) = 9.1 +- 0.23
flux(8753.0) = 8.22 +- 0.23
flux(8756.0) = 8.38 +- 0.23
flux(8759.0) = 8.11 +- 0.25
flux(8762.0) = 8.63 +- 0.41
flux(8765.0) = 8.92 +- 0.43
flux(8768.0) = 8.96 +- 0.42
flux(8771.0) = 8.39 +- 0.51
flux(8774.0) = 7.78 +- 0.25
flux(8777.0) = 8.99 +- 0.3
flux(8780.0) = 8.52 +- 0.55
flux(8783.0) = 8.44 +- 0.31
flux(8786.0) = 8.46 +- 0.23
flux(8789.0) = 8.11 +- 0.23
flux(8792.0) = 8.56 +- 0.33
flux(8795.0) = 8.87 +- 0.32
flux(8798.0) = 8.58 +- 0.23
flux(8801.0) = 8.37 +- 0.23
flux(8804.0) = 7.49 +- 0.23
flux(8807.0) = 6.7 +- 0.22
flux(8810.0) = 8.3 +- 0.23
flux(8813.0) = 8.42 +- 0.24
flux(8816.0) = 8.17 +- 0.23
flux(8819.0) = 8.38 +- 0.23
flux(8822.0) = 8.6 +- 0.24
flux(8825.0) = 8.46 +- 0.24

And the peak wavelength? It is 8768.0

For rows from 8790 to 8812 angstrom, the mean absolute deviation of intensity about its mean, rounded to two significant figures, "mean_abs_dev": 0.59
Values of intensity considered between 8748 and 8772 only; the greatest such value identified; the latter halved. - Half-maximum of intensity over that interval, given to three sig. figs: 4.55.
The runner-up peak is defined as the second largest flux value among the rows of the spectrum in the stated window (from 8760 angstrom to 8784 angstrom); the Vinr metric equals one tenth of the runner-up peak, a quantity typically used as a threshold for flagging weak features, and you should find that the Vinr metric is 0.896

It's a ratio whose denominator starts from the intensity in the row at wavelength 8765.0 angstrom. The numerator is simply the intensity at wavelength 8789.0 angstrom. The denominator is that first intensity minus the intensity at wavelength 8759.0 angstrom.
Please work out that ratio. 10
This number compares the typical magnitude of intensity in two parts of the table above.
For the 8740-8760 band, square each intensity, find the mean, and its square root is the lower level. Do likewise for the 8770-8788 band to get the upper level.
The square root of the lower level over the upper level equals 1.00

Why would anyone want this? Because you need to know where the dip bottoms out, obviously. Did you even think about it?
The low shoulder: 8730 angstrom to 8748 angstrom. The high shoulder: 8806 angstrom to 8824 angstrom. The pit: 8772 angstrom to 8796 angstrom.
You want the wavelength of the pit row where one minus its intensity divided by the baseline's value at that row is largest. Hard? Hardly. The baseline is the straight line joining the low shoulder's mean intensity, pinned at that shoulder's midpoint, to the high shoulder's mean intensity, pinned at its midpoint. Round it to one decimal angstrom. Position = 8774.0 angstrom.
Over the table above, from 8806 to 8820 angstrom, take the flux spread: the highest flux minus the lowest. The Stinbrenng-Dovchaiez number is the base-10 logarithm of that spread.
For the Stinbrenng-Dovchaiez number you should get 0.2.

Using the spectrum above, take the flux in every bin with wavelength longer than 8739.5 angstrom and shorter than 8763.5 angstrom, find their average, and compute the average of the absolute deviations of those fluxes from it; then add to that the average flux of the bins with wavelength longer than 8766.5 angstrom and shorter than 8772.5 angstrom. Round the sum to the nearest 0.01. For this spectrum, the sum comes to 8.90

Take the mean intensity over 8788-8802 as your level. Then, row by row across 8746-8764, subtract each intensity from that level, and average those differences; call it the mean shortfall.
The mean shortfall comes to 0.02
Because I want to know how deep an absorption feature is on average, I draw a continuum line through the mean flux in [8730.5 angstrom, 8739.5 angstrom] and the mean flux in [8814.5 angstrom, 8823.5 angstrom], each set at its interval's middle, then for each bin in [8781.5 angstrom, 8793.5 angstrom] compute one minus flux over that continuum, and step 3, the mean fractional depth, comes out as -0.012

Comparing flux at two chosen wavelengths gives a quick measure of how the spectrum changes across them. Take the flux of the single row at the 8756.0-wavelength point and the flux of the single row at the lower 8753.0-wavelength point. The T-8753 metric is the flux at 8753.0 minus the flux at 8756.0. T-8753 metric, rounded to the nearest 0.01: -0.16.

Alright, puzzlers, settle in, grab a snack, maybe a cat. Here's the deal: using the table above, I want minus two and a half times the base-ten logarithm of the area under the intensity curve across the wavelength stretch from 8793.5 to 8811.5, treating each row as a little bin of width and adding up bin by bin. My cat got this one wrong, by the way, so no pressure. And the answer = -5.40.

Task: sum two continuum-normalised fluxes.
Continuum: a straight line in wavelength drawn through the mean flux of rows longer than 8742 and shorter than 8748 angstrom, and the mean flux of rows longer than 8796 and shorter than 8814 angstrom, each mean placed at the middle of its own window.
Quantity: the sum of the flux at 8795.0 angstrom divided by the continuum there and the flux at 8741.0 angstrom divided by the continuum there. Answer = 2.09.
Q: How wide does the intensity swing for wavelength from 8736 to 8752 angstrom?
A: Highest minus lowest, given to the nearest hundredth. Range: 1.27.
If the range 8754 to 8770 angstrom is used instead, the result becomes 0.85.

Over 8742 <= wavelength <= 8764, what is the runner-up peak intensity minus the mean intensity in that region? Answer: 0.18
